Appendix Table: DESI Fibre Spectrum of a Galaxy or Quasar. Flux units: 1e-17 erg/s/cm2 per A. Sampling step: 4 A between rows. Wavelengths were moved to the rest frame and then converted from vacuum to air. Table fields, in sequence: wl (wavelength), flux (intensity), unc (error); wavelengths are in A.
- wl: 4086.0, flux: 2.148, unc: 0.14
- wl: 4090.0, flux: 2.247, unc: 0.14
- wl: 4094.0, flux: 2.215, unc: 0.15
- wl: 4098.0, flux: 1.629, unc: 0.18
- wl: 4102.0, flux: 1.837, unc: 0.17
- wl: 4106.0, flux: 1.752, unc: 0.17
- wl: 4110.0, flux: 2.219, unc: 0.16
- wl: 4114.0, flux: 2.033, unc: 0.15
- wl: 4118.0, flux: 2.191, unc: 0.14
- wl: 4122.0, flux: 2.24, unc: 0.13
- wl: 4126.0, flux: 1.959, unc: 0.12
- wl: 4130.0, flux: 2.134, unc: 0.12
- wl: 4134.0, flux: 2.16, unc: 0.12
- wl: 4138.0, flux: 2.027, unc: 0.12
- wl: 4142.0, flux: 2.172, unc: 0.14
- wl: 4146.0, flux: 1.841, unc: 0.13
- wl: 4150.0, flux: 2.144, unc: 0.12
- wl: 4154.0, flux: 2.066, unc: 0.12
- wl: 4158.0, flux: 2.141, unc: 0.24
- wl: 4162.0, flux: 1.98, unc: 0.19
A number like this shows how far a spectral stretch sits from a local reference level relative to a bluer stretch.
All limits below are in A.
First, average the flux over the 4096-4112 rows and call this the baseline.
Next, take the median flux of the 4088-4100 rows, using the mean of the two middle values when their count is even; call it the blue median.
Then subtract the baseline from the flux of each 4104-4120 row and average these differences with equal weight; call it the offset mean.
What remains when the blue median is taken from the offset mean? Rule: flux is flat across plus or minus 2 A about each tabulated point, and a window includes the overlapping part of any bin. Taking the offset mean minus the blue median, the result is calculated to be -2.03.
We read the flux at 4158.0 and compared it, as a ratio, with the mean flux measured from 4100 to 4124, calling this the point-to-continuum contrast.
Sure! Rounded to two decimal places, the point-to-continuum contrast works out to 1.05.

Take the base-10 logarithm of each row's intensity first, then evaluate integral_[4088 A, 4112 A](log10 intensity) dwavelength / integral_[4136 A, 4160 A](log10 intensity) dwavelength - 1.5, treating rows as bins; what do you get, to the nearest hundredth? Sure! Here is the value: -0.57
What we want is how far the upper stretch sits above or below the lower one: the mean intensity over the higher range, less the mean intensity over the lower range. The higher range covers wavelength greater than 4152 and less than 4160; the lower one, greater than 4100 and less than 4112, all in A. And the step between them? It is 0.17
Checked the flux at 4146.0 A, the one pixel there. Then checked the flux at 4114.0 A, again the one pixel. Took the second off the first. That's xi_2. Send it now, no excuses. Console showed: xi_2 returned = -0.19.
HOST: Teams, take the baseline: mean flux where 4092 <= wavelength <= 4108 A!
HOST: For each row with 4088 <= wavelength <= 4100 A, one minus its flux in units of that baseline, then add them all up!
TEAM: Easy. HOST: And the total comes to -0.278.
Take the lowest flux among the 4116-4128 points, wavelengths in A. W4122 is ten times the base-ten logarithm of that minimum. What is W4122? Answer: 2.9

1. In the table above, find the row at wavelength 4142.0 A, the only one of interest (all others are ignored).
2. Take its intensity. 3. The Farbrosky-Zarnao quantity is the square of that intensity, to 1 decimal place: 4.7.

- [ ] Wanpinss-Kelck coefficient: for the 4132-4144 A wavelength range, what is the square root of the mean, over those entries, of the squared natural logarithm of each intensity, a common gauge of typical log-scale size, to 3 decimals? 0.751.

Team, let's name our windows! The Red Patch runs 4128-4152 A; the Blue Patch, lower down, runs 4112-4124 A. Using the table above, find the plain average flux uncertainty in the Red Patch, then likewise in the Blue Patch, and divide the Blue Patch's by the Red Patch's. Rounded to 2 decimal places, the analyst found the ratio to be 1.12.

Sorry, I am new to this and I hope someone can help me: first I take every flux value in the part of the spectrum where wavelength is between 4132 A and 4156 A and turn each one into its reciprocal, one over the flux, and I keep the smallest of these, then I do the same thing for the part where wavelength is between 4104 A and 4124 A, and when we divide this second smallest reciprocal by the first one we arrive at 0.97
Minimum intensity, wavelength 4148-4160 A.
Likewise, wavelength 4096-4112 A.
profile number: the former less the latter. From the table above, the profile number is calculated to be 0.44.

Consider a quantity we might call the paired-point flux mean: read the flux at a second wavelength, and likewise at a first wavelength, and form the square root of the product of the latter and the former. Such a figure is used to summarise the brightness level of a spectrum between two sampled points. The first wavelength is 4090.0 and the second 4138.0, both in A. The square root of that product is 2.134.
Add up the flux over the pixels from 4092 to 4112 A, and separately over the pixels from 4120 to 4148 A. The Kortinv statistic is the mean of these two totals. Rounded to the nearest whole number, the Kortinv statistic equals 12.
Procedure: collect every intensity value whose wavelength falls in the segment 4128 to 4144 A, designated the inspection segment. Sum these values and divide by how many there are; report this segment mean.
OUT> 2.12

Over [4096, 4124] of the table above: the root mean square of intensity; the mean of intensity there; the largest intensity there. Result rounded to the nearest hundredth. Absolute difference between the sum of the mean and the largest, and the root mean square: 2.23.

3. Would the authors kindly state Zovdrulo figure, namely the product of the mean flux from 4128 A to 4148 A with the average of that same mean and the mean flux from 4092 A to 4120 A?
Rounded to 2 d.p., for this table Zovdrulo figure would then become 4.18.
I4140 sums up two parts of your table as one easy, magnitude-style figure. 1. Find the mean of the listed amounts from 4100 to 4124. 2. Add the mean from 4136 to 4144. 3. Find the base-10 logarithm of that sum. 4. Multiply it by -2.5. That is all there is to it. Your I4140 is -1.54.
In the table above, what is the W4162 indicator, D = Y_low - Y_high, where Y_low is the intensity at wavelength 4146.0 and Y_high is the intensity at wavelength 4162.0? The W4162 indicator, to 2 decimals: -0.14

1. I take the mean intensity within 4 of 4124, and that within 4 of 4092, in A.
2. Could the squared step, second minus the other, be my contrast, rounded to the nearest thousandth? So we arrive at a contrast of 0.017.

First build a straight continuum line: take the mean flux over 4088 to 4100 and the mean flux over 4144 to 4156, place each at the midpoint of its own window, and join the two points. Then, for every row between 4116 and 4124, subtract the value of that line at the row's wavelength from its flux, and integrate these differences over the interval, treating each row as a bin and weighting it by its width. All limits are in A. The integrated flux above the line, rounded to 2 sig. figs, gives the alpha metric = 1.5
